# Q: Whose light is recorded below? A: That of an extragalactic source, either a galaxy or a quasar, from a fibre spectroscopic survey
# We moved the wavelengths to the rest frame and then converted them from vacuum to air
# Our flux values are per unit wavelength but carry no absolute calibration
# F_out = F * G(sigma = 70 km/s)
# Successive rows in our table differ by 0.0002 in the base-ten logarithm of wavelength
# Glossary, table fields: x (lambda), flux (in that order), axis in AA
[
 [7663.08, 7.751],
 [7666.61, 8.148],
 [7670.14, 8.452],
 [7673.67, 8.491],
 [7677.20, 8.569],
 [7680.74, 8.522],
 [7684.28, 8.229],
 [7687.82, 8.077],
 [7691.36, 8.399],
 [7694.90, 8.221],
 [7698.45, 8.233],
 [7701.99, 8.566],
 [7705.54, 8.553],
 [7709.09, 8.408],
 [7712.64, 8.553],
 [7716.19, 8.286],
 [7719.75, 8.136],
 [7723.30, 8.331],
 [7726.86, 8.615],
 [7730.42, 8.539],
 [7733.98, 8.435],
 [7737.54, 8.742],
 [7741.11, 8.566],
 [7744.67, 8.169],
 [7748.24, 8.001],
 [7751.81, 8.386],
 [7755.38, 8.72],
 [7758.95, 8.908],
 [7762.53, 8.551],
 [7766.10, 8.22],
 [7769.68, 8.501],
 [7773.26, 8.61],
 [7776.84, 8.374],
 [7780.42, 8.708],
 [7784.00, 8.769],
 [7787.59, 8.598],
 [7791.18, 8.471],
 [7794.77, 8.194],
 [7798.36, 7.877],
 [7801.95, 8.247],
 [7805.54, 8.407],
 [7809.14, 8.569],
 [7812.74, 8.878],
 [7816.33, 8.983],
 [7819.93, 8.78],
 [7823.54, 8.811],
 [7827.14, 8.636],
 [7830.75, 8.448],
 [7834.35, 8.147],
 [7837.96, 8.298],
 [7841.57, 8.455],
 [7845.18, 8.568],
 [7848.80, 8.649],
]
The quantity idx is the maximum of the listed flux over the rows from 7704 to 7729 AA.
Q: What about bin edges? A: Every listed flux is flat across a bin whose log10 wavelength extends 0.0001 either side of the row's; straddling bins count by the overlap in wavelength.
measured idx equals 8.615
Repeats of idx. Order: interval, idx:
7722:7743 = 8.742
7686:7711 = 8.566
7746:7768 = 8.908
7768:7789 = 8.769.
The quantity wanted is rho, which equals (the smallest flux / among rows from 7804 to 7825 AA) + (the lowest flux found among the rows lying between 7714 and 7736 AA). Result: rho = 16.5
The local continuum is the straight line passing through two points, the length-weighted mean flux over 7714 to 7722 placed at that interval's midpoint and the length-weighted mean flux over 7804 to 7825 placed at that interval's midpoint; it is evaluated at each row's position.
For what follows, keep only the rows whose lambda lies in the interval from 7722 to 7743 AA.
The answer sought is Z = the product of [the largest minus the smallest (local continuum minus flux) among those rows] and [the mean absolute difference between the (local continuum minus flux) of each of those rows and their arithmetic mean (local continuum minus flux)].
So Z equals 0.03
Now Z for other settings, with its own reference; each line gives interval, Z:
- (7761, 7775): 0.04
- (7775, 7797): 0.11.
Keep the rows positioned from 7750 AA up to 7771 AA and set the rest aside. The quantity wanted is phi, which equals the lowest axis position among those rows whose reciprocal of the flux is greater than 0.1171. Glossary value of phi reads 7751.81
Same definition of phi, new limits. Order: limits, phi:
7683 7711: 7684.28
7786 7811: 7791.18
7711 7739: 7716.19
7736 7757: 7744.67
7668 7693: 7670.14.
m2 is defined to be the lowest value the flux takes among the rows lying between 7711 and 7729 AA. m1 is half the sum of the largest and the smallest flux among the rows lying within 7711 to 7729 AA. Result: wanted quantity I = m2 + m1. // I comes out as 16.5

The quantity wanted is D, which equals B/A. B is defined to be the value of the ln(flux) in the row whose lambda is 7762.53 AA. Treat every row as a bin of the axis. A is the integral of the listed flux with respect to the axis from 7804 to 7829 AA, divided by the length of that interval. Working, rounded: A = 8.7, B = 2.15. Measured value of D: 0.246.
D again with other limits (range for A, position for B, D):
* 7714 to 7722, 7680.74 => 0.260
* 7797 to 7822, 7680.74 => 0.251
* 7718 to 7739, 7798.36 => 0.244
